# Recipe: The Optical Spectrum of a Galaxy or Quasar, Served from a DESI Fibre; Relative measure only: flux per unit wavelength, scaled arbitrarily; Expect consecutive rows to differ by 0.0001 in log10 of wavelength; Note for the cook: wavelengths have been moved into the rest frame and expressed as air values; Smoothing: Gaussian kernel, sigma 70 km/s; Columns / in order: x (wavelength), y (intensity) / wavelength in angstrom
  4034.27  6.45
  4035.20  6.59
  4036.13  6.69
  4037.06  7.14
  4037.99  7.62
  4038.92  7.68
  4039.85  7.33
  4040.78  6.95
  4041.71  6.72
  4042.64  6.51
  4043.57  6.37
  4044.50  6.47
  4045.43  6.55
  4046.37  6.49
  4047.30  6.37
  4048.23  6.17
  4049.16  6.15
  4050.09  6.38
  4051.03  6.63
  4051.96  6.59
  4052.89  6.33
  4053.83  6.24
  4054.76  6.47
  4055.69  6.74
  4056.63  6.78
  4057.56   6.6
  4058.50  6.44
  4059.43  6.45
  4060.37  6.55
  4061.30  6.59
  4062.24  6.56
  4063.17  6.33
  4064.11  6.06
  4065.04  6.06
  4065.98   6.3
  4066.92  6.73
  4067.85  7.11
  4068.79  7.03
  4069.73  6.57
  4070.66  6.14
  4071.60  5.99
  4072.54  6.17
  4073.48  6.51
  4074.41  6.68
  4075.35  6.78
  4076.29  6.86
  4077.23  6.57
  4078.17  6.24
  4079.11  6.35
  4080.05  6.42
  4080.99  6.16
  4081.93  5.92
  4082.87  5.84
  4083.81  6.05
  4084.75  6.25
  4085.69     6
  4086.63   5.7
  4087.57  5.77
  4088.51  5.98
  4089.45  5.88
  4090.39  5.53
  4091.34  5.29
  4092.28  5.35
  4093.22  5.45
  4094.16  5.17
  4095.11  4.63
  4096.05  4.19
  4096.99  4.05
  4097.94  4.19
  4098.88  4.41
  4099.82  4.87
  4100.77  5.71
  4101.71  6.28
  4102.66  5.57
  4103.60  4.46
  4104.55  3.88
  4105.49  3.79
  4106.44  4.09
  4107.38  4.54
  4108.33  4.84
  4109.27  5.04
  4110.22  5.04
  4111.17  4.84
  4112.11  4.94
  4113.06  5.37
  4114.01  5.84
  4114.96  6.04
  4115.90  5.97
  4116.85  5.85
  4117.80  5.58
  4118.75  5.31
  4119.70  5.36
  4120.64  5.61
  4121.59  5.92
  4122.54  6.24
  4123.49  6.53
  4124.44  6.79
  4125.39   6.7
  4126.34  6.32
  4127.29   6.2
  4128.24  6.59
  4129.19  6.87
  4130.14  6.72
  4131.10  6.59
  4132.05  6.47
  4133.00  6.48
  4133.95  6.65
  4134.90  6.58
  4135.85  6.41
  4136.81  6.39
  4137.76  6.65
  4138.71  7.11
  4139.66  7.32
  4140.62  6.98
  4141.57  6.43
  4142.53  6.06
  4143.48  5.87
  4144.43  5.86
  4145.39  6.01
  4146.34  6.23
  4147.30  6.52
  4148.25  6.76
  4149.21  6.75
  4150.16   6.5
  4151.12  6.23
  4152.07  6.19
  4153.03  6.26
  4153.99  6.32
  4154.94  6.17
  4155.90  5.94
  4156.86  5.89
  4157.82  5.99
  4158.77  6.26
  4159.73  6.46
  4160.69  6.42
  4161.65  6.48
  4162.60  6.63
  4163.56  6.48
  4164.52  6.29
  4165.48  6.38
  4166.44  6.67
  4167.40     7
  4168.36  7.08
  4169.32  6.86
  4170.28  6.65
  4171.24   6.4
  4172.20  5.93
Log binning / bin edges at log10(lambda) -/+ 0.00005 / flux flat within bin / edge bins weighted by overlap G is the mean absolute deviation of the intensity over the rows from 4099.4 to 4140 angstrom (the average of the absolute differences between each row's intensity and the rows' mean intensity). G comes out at 0.7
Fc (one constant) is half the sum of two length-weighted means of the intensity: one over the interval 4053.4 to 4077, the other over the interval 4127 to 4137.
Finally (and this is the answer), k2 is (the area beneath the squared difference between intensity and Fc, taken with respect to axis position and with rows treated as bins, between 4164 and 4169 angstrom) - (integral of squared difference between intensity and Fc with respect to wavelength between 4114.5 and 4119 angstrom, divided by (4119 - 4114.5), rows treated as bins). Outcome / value 0.0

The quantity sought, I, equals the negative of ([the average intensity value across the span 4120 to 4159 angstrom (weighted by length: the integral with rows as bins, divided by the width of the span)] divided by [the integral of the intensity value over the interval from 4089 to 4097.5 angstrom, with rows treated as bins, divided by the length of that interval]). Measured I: -1.27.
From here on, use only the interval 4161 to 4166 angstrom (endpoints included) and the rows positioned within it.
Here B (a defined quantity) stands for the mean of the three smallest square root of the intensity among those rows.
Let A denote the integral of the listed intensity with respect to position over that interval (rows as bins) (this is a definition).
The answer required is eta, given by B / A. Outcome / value 0.078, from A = 32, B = 2.53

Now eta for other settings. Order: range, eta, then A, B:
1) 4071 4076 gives 0.078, 32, 2.49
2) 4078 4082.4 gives 0.090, 27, 2.47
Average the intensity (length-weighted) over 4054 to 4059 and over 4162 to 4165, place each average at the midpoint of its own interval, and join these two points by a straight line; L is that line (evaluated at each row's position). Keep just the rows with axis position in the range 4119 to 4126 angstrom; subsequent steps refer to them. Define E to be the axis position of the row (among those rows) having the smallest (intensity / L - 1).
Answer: 4119.70 angstrom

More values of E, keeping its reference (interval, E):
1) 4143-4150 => 4144.43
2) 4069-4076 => 4071.60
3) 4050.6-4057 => 4053.83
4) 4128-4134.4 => 4132.05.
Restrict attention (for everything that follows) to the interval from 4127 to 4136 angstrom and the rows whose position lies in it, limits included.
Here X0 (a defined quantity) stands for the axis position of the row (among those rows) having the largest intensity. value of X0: 4129.19 angstrom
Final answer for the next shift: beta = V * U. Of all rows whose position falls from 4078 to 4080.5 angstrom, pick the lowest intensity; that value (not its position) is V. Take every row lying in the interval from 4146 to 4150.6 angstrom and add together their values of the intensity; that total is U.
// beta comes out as 204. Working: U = 33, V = 6.24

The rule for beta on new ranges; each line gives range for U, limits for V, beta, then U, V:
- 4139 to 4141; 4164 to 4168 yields 90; 14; 6.29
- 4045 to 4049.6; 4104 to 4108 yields 120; 32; 3.79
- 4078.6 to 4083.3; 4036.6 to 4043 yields 200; 31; 6.51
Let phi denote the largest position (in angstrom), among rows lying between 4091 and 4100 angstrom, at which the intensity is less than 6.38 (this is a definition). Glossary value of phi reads 4099.82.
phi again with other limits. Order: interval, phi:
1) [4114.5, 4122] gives 4121.59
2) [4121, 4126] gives 4122.54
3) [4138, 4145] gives 4144.43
